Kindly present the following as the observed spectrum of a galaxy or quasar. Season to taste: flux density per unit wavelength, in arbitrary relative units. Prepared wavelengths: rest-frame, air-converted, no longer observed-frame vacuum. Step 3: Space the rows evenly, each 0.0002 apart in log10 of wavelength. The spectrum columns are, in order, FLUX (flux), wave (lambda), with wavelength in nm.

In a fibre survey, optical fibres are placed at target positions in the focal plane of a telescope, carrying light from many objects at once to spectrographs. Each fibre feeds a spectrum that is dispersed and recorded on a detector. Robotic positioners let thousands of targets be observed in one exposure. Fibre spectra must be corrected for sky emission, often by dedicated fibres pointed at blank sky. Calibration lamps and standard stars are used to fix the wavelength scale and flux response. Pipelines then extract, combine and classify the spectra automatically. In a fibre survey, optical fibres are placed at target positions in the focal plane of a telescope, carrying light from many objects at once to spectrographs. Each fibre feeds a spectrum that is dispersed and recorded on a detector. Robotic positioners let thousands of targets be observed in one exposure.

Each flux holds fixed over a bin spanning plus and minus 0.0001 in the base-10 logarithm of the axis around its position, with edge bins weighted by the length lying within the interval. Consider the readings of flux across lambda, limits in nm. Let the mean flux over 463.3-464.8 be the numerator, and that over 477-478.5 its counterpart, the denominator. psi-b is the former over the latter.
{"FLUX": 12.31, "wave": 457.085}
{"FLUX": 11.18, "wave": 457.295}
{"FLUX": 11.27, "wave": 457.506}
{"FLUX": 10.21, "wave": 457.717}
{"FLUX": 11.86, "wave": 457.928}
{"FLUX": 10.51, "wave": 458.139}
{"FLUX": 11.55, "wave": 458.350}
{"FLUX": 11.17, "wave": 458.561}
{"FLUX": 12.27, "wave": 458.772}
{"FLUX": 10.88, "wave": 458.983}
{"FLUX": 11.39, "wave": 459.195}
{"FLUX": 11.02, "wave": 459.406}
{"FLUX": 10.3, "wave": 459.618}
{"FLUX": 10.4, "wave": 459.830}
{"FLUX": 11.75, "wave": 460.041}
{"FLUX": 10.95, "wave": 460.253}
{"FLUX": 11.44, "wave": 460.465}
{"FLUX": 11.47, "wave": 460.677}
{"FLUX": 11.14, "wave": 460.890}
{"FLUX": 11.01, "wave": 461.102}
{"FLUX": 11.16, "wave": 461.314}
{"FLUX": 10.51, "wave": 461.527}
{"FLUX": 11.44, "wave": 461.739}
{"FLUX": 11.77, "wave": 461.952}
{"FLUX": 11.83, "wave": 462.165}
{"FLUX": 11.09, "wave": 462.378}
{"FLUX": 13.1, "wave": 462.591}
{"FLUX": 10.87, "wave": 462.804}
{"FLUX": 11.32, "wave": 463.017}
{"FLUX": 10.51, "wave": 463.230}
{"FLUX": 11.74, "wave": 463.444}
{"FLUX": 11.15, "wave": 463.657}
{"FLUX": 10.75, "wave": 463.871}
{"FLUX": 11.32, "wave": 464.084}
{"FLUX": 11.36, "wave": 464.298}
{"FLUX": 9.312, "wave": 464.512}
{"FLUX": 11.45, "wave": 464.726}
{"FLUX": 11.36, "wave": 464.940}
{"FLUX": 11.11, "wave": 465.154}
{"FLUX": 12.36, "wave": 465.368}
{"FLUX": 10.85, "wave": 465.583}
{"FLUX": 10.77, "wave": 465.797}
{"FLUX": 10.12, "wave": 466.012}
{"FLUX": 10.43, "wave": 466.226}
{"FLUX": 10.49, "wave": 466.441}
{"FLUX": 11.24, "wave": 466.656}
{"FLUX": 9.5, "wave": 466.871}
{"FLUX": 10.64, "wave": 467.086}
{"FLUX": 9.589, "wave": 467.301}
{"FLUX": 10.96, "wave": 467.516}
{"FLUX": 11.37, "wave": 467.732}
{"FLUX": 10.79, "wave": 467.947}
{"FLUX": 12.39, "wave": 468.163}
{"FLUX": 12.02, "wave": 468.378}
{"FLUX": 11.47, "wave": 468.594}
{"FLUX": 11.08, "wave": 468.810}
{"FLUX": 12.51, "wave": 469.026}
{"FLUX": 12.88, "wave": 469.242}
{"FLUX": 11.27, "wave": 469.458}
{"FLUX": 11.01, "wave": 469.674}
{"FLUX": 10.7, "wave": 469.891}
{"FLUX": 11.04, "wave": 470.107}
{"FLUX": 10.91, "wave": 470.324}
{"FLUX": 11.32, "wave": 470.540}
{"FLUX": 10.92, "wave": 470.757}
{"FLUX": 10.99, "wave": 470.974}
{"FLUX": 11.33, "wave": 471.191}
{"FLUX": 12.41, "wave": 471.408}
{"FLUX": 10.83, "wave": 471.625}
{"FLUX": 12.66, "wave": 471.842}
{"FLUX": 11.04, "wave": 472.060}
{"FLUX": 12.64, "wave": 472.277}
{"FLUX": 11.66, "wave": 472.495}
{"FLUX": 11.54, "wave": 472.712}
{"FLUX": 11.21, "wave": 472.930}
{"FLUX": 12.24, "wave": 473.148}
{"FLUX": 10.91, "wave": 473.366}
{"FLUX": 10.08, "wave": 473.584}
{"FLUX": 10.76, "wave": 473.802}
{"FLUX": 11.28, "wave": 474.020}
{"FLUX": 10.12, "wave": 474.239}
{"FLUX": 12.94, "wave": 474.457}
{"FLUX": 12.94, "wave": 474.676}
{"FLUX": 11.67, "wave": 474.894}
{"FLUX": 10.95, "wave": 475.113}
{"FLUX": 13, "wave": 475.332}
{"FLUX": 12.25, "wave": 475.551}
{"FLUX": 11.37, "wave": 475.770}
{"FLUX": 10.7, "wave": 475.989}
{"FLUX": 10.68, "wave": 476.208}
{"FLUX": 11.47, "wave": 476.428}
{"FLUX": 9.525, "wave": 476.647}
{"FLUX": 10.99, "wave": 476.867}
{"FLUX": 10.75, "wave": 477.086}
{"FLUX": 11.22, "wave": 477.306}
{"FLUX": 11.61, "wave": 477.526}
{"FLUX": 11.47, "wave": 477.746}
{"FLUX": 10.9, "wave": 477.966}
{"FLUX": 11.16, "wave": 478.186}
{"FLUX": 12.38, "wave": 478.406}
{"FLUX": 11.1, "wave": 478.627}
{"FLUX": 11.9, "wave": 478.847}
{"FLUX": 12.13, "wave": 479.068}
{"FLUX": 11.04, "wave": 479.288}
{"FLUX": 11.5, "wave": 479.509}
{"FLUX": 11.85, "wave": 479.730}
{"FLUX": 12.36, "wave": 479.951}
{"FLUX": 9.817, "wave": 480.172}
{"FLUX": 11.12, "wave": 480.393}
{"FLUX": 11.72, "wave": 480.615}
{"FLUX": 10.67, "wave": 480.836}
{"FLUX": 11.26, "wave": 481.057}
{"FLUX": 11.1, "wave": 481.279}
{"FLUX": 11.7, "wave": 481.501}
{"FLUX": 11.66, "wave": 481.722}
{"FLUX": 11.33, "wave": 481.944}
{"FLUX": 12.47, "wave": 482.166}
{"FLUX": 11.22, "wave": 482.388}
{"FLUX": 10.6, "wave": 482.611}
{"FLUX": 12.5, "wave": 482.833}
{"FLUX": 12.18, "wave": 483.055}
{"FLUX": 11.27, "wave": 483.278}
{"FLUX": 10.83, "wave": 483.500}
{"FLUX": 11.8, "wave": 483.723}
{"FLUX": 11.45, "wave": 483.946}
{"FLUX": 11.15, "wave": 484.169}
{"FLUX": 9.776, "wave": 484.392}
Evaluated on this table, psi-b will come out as 0.97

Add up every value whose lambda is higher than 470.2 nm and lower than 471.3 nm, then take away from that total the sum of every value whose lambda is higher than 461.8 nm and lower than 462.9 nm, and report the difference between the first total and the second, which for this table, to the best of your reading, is -3.2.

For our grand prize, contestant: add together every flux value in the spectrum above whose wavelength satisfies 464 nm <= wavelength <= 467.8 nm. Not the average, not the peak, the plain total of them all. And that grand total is 194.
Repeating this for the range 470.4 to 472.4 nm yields 104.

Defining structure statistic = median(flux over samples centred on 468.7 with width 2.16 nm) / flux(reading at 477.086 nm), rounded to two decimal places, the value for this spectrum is 1.06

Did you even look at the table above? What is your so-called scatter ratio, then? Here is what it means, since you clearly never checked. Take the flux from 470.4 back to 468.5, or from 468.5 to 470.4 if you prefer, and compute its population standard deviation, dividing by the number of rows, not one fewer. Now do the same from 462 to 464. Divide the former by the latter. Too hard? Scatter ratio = 1.0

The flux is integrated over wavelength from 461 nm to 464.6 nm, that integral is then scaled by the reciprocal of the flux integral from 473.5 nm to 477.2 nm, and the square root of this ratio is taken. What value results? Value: 0.98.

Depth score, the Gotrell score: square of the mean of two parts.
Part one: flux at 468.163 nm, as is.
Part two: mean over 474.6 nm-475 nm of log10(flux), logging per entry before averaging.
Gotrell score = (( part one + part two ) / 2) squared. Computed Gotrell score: 45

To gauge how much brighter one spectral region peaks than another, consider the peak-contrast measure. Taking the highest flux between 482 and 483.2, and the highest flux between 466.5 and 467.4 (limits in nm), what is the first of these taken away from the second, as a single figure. -1.3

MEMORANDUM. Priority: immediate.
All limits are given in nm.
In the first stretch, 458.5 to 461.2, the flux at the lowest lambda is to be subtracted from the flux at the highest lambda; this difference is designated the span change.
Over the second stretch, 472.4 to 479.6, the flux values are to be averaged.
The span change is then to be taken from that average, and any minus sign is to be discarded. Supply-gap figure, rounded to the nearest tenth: 11.5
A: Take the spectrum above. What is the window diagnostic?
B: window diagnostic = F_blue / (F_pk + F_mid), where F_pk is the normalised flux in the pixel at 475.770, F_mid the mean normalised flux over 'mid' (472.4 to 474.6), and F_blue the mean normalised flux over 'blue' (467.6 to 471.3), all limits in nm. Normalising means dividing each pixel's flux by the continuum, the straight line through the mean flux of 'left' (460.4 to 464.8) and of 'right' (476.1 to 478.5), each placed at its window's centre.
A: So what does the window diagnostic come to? 0.50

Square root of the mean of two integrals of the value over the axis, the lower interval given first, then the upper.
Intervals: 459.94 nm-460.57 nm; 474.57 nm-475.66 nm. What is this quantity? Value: 3.2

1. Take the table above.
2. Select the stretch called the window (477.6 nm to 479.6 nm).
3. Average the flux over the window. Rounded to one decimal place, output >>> 11.5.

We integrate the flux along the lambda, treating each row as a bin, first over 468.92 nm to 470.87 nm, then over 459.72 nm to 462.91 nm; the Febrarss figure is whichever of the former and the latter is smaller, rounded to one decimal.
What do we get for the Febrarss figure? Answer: 22.2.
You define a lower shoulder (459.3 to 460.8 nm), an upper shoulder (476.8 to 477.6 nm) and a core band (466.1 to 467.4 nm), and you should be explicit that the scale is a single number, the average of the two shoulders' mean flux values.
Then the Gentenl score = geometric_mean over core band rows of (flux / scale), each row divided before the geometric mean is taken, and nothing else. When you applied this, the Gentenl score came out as 0.93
